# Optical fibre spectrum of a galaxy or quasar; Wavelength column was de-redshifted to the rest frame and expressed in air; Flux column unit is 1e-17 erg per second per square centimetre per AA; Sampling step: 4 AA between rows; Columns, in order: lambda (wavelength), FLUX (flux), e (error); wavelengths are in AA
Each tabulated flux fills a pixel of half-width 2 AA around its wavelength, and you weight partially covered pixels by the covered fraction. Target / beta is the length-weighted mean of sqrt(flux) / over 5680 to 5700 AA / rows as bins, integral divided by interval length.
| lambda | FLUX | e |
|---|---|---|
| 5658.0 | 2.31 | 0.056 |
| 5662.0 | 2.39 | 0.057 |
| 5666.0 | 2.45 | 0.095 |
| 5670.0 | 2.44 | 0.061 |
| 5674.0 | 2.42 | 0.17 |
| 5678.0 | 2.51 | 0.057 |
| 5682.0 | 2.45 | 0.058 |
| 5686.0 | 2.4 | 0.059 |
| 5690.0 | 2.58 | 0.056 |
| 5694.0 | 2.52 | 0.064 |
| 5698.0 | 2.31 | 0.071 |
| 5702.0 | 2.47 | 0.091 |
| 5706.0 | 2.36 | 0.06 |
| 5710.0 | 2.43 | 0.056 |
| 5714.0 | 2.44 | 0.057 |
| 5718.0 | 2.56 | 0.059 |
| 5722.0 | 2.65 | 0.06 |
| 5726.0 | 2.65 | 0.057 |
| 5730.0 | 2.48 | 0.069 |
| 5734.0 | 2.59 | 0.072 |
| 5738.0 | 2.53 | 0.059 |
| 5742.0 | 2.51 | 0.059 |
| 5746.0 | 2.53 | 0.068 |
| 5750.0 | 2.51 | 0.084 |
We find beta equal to 1.57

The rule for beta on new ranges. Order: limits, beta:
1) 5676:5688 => 1.57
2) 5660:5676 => 1.56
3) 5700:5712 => 1.56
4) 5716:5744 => 1.60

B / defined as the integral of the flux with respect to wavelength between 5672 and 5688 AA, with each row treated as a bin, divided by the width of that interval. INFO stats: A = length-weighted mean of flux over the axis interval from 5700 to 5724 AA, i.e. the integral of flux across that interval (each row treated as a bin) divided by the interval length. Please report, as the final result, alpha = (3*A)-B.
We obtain 5.01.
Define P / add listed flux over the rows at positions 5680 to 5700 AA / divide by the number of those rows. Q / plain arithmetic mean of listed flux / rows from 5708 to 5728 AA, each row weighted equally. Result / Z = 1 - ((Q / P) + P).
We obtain -2.49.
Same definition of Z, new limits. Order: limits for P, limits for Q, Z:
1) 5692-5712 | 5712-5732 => -2.48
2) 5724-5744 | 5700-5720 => -2.51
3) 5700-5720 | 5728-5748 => -2.48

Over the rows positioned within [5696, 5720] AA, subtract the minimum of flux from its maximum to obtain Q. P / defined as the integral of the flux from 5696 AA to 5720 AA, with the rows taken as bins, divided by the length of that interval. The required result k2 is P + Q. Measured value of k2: 2.68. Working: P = 2.43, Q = 0.25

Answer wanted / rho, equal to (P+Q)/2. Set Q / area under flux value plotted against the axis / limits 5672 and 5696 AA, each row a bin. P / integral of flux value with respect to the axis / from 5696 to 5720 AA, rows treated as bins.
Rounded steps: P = 58.3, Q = 59.5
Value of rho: 58.90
